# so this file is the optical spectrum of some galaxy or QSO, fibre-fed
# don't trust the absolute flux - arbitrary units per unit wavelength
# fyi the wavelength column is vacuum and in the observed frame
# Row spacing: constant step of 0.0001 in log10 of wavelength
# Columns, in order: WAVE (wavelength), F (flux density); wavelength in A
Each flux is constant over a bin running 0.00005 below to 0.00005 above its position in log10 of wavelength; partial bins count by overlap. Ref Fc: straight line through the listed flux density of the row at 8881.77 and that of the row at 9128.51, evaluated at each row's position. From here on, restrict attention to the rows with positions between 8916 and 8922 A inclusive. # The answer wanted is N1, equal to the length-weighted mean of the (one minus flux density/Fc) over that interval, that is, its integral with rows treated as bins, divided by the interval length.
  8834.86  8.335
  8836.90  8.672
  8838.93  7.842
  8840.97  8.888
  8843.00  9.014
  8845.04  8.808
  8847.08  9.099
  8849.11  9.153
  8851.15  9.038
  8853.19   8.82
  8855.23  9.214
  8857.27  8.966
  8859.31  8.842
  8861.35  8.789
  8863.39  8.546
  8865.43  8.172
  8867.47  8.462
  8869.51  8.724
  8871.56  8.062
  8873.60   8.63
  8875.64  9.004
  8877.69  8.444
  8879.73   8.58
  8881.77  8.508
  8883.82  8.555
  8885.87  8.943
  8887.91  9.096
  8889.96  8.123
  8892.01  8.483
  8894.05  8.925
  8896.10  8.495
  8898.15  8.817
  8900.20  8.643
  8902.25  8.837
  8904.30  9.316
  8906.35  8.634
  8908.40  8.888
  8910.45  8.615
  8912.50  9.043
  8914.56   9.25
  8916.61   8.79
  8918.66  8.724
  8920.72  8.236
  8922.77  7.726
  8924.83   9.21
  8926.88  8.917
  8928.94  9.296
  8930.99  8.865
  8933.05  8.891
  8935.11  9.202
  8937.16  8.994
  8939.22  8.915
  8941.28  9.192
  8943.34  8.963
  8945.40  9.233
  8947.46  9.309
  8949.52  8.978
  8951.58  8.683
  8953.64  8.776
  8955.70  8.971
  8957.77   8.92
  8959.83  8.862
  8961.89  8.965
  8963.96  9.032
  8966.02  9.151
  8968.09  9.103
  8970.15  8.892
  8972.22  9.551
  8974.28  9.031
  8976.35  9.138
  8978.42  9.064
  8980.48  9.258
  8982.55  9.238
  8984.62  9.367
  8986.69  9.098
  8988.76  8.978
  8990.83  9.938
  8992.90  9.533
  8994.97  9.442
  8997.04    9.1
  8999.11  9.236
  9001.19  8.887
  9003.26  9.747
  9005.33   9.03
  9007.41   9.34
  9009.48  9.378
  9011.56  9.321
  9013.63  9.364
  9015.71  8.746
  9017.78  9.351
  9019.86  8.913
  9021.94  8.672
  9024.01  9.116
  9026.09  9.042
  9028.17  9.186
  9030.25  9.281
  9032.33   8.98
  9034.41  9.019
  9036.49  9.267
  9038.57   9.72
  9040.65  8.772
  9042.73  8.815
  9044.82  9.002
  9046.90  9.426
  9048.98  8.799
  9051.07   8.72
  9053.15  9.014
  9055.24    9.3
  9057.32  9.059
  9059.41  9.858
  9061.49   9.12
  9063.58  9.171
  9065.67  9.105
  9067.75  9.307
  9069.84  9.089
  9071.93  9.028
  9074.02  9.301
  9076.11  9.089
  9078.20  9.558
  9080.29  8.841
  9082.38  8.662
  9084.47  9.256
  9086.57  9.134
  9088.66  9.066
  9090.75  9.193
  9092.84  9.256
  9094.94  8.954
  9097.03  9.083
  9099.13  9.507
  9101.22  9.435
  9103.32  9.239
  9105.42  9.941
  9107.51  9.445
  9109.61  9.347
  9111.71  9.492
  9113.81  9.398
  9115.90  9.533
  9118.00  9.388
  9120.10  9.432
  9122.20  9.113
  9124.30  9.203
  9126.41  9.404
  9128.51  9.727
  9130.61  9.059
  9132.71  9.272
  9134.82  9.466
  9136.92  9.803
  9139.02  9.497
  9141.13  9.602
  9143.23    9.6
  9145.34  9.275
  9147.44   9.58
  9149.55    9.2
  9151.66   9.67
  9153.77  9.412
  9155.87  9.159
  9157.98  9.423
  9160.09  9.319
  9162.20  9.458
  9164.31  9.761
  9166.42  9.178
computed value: 0.018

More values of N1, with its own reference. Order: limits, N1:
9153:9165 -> 0.047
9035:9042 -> 0.007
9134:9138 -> 0.012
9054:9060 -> 0.002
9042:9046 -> 0.040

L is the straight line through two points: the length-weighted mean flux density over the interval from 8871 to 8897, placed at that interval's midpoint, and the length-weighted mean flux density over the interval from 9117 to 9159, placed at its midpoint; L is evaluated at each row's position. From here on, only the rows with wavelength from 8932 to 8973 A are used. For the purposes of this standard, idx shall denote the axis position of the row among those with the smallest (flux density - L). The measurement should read 8951.58 A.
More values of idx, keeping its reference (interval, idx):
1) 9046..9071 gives 9051.07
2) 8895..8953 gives 8922.77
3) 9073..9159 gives 9082.38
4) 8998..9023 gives 9021.94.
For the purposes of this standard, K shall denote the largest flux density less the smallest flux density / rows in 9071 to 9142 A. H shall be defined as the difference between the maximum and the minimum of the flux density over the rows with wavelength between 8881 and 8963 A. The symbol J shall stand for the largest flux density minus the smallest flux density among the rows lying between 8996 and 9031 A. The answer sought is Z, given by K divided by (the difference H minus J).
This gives 2.5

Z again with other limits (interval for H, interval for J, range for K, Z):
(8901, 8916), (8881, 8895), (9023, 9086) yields -4.4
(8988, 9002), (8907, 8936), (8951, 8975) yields -1.7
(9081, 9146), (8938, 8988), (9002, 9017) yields 2.4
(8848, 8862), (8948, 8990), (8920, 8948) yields -3.6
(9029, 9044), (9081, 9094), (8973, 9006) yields 3.0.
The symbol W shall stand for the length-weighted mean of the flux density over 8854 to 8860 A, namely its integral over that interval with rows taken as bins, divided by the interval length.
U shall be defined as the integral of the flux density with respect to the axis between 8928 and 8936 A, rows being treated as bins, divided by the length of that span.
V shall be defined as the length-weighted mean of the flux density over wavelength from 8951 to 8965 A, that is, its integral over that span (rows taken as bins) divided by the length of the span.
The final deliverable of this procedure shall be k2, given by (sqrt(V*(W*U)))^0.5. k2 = 5.19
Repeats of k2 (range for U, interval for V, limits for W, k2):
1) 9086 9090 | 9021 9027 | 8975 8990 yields 5.23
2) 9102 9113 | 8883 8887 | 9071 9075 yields 5.25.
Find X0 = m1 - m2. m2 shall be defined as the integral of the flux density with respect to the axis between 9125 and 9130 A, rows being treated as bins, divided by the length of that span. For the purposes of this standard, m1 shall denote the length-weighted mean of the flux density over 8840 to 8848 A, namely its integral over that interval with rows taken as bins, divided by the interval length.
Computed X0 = -0.5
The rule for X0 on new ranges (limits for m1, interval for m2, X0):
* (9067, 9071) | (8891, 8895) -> 0.5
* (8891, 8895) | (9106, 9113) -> -0.7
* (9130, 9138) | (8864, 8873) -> 1.0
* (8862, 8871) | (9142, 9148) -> -1.0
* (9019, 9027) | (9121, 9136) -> -0.4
